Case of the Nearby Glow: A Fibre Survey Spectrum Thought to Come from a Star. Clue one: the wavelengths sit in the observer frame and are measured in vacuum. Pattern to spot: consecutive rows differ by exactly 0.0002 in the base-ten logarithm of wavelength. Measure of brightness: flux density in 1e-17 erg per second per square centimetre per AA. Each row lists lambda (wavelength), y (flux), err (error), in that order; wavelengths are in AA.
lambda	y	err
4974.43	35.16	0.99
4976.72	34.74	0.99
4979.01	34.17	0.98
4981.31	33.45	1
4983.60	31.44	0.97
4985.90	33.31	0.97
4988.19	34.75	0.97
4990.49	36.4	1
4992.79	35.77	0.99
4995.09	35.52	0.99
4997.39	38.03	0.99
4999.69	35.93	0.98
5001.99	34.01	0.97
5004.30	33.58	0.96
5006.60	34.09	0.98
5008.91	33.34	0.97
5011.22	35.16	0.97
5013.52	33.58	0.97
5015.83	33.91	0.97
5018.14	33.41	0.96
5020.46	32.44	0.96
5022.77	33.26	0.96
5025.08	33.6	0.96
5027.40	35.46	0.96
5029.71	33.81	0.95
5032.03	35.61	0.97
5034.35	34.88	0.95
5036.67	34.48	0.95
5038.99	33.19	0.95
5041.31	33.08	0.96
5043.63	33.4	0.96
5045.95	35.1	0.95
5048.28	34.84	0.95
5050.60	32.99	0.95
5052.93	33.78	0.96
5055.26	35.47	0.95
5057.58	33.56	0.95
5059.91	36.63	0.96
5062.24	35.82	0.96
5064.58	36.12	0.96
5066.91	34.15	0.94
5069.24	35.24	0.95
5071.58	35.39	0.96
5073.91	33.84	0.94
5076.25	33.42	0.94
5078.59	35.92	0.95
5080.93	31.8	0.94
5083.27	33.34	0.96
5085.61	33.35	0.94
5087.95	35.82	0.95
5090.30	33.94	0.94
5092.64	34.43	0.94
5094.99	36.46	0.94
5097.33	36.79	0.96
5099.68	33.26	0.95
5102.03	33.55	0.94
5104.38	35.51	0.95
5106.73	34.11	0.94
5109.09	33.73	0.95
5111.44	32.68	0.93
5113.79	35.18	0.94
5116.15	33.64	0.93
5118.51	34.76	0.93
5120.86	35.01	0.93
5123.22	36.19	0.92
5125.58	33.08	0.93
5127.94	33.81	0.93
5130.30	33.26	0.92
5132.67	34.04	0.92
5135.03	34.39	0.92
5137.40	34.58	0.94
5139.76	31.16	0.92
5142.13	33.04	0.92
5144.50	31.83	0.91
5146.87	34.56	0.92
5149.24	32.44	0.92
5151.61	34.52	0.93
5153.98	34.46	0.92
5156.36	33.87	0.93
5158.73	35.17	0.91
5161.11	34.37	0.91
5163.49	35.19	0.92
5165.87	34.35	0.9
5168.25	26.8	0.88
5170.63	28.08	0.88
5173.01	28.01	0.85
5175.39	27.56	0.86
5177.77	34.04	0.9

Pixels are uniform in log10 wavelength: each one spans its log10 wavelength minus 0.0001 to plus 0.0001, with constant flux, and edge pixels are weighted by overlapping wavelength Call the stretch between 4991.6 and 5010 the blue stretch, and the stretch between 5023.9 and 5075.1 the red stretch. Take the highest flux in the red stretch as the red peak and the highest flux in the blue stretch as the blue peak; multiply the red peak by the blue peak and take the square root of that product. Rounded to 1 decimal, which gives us 37.3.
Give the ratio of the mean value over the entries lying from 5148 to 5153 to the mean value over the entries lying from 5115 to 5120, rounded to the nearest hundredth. 0.98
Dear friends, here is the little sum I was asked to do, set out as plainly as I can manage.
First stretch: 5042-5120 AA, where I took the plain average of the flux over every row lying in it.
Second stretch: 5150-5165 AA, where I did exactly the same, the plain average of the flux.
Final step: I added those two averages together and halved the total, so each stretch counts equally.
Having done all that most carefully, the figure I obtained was 34.5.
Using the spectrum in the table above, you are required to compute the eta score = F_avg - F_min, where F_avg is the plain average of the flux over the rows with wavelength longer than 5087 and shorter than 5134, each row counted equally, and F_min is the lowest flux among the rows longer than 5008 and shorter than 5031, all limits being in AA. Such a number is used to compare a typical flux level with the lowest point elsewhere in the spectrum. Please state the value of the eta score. 2.0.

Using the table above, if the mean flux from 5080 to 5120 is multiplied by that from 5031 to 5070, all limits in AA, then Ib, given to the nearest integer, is 1186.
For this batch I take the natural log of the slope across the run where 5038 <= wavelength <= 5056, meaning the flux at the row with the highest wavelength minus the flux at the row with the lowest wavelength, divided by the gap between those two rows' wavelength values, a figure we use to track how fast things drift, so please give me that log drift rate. -1.97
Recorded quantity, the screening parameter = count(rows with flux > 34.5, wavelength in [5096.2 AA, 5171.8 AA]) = 11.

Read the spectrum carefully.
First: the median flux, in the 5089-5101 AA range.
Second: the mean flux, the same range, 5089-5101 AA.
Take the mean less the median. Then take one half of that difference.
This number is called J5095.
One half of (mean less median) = 0.27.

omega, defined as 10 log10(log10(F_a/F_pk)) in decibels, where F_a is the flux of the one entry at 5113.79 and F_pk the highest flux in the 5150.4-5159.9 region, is -39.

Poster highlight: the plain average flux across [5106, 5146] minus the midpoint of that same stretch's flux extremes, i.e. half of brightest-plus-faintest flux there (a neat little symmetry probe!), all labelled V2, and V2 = 0.12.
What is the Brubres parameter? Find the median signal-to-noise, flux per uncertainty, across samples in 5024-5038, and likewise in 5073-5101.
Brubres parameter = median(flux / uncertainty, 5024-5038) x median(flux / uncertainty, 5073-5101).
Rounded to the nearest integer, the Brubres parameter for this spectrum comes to 1316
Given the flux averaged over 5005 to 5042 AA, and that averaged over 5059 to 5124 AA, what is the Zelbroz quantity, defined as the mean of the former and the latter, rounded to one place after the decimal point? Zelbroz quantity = 34.3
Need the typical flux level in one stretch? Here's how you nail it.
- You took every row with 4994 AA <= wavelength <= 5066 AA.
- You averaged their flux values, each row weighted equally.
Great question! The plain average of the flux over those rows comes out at 34.5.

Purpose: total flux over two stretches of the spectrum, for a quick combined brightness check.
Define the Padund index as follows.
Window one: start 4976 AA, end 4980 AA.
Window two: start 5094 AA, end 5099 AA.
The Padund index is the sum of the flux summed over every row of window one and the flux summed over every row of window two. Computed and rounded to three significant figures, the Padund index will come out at 142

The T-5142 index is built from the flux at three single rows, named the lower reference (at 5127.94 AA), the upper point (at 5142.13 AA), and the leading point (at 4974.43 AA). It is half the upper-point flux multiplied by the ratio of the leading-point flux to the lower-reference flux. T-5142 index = 17.2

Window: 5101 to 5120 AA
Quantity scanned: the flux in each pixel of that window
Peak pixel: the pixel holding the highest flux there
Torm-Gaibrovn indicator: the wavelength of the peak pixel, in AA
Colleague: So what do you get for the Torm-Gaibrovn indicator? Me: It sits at 5104.38 AA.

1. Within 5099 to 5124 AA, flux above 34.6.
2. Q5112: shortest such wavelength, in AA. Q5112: 5104.38 AA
